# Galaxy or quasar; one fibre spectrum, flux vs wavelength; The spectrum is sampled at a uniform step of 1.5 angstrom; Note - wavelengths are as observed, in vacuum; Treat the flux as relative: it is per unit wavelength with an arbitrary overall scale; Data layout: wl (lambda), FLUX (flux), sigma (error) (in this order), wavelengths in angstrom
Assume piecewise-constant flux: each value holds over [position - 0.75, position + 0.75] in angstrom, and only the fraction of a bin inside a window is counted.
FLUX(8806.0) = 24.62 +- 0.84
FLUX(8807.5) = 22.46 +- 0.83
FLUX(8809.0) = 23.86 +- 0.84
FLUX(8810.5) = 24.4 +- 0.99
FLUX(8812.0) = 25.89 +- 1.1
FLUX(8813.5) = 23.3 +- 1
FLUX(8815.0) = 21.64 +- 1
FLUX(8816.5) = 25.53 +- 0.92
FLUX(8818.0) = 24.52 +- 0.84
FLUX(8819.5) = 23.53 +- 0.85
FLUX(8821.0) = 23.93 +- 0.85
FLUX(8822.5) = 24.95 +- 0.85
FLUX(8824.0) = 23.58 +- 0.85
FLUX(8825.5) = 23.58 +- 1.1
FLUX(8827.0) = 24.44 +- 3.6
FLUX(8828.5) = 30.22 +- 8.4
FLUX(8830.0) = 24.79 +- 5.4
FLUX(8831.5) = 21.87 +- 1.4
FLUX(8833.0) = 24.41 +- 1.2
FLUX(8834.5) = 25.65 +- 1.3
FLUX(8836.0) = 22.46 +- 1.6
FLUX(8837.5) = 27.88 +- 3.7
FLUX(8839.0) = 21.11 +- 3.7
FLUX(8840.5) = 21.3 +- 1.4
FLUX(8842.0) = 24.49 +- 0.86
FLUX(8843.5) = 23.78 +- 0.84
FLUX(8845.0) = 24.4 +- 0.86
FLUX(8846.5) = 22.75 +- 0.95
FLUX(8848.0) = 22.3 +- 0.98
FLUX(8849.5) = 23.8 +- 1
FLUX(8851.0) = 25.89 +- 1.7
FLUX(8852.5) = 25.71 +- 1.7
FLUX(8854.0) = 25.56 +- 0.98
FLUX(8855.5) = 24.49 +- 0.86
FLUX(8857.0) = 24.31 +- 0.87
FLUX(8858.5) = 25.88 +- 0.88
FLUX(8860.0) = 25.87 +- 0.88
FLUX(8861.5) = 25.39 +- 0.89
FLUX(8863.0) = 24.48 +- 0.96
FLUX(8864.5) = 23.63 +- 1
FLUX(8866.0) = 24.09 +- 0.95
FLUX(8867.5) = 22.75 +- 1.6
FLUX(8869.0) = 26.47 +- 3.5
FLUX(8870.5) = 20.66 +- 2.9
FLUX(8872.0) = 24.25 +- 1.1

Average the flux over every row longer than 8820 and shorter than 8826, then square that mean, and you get 576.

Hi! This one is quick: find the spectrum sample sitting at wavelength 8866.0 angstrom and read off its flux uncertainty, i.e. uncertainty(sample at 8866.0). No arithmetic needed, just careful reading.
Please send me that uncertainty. 0.95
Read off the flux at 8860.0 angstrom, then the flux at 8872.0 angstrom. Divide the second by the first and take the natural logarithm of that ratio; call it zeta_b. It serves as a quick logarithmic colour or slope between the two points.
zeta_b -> -0.06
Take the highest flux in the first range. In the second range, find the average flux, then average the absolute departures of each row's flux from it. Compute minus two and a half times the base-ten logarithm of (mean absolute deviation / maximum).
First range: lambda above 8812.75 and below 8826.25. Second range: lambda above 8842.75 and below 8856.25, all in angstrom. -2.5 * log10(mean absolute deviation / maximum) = 3.50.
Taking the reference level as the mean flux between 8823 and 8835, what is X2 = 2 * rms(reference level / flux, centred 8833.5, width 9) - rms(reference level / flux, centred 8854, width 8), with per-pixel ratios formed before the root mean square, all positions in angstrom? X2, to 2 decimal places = 1.06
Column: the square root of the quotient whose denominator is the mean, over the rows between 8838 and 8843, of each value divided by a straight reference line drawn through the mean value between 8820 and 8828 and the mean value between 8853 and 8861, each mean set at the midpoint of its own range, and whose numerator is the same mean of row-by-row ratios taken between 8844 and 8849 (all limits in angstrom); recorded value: 1.01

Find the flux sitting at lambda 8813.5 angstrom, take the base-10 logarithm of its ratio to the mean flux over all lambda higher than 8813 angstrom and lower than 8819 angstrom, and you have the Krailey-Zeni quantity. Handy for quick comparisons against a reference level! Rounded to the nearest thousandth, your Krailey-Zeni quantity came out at -0.008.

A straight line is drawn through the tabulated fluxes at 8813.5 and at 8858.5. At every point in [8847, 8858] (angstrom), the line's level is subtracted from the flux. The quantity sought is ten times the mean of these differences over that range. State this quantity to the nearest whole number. -10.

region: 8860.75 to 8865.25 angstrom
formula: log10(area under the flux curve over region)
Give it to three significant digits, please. 2.04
